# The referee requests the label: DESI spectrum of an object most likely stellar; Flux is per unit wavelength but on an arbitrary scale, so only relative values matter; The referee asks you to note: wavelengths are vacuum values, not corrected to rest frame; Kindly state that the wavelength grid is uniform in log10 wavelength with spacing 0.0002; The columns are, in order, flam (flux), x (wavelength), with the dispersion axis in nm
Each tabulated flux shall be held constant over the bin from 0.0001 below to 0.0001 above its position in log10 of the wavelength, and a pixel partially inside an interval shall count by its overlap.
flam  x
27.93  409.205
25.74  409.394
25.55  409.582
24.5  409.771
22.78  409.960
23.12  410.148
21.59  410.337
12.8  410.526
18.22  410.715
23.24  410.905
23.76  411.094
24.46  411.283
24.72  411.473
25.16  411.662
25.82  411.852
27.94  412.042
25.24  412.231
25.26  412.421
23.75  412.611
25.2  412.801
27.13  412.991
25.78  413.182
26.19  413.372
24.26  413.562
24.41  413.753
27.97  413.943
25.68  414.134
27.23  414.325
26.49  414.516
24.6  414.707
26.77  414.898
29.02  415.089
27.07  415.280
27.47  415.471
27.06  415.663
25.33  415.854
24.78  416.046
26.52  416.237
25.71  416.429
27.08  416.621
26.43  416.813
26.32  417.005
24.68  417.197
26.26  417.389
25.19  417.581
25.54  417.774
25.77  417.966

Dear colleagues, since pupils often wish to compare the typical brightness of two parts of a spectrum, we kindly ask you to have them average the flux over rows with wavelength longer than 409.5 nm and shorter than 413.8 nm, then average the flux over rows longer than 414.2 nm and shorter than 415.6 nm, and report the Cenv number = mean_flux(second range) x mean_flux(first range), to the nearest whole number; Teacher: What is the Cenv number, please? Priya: 645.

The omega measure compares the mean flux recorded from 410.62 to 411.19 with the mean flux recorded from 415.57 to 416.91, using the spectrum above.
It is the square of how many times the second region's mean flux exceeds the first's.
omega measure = 1.4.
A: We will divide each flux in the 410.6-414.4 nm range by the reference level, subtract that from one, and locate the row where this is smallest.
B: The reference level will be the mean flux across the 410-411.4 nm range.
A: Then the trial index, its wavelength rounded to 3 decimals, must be 413.943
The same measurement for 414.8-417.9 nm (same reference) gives 415.089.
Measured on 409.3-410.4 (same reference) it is 409.394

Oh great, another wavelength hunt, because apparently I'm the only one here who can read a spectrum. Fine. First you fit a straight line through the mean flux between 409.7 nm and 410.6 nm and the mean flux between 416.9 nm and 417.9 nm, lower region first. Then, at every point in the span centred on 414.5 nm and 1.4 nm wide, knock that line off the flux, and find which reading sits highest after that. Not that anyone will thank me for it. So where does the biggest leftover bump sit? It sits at 415.089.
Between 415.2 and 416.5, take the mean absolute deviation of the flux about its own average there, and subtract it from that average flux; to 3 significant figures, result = 25.4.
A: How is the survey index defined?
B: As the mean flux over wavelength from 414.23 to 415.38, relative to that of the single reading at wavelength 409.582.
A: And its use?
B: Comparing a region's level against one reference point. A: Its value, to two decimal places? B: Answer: 1.05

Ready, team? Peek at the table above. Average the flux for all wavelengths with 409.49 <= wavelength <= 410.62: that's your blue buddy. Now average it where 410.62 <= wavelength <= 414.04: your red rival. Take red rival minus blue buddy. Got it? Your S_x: 3.2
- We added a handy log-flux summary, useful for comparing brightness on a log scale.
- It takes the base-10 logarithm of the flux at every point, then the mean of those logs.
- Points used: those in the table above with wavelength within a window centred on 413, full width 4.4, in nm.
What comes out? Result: 1.408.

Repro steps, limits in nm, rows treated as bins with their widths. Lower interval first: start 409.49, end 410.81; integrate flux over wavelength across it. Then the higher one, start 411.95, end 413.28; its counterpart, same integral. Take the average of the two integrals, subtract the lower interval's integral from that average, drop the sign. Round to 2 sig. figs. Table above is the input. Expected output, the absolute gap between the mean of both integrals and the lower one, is 3.1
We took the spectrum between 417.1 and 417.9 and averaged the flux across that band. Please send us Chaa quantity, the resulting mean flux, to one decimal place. 25.4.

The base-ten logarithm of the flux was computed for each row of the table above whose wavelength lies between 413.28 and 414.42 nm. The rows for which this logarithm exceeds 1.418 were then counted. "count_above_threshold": 3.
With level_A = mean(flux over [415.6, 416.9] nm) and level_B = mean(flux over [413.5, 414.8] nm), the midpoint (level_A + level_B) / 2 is 26.0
